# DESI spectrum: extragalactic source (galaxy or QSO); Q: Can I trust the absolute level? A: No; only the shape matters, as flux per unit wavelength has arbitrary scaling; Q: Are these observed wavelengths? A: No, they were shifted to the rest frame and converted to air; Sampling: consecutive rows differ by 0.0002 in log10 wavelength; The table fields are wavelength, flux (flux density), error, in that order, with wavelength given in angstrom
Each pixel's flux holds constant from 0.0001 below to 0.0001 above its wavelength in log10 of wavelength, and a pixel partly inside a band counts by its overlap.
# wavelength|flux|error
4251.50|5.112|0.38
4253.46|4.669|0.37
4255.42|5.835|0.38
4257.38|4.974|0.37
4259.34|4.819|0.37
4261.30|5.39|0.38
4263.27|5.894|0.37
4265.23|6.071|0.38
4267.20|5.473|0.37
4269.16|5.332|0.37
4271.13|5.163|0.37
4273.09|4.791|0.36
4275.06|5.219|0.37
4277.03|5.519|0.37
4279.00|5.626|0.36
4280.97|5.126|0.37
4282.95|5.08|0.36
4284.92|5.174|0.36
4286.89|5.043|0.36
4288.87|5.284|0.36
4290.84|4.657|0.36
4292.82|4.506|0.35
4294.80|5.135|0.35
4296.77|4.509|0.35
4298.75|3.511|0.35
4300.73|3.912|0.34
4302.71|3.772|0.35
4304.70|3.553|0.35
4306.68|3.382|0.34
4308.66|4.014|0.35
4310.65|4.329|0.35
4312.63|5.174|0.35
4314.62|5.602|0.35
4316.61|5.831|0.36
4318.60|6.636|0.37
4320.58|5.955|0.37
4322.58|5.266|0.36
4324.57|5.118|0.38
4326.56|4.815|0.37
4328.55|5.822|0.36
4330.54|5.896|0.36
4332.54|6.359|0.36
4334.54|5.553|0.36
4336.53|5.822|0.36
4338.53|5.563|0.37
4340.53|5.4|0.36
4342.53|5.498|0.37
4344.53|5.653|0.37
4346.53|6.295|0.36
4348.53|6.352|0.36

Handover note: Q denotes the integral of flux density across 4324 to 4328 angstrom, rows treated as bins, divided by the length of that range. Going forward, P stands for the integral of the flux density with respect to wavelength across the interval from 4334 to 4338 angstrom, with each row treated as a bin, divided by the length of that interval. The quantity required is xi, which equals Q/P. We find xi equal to 0.89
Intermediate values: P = 5.7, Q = 5.1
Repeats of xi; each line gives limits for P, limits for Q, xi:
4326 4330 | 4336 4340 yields 1.03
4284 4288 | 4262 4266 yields 1.16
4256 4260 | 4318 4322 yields 1.23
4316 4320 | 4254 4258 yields 0.86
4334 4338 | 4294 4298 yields 0.83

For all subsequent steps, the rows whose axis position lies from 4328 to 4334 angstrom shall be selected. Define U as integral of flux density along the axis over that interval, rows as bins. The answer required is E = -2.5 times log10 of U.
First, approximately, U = 36.0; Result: -3.89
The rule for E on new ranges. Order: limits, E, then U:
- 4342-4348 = -3.87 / 35.3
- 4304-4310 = -3.36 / 22.2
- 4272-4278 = -3.73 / 31.1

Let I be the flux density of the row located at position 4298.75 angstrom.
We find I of 3.511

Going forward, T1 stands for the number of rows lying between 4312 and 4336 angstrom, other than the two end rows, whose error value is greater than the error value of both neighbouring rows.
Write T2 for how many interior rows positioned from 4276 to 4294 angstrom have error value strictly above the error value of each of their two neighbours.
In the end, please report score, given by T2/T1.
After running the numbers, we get 1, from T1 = 1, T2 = 1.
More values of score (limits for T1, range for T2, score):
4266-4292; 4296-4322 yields 0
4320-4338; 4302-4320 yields 0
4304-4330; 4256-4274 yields 2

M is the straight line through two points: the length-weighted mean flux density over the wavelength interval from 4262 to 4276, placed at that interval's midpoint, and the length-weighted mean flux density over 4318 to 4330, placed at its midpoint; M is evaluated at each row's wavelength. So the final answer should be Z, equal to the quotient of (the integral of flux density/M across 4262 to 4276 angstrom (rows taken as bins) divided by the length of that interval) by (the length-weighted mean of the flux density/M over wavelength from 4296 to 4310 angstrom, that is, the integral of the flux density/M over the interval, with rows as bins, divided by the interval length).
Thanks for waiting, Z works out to 1.45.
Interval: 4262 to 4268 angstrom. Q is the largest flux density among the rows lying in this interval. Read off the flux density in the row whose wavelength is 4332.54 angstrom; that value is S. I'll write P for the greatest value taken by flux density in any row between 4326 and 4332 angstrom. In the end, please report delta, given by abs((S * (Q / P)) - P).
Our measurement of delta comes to 0.7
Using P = 5.896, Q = 6.071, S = 6.359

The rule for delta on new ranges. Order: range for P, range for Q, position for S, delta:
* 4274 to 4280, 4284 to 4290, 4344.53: 0.3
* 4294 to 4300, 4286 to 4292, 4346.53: 1.3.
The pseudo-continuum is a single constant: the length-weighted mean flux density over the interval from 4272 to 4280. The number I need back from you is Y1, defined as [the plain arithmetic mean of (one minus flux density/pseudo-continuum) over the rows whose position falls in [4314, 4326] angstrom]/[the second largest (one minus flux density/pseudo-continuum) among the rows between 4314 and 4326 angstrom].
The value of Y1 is -17.9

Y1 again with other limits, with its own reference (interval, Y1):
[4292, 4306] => 0.7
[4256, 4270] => -0.4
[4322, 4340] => -1.7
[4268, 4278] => 0.7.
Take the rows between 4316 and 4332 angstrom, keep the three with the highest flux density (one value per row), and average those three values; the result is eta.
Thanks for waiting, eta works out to 6.2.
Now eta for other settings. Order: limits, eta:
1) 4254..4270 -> 5.9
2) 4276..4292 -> 5.5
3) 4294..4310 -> 4.6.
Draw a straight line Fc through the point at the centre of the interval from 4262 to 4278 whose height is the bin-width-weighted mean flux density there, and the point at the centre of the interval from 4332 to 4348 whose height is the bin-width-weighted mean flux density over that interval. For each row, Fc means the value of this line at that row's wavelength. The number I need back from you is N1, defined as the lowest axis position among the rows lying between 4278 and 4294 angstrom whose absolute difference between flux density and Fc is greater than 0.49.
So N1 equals 4290.84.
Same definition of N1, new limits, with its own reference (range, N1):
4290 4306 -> 4290.84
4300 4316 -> 4300.73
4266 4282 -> 4273.09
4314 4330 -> 4318.60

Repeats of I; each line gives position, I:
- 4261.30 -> 5.39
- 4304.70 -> 3.553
